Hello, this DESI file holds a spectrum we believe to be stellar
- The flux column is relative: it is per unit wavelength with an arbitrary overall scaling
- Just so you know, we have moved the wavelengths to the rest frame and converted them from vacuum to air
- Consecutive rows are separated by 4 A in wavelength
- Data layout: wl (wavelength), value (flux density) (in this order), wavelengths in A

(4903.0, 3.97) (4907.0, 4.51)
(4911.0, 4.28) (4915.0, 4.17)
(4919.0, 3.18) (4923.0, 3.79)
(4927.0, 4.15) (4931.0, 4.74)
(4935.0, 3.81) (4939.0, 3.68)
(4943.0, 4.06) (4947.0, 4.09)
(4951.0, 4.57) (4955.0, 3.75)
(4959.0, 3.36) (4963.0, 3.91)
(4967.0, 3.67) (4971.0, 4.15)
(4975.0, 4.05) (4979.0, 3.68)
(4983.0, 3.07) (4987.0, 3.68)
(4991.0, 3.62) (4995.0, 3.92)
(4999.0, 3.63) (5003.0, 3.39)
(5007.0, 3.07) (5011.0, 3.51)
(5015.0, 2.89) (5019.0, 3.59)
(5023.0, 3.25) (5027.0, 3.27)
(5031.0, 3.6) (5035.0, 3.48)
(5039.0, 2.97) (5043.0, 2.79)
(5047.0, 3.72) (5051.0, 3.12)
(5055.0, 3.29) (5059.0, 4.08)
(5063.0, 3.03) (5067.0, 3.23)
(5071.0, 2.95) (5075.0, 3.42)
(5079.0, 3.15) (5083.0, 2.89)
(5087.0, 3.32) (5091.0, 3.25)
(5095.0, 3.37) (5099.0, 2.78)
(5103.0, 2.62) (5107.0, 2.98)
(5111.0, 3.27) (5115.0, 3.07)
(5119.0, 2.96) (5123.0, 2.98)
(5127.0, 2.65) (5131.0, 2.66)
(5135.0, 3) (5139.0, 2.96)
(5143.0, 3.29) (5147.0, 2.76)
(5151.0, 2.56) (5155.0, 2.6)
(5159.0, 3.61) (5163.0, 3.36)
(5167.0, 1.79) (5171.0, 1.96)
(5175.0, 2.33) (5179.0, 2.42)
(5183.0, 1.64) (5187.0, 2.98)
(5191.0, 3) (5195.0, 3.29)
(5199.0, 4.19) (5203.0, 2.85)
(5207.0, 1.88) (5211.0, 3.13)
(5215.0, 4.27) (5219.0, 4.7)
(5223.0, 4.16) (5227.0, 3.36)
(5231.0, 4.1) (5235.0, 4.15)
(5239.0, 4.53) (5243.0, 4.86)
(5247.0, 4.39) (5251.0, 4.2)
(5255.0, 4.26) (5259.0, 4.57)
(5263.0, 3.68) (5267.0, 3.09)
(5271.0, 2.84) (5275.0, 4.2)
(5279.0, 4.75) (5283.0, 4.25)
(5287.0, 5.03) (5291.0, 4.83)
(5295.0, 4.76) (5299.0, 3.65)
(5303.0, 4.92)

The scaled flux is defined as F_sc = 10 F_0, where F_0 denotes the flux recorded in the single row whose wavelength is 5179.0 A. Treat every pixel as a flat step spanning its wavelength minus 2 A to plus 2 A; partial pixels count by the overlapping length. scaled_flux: 24.2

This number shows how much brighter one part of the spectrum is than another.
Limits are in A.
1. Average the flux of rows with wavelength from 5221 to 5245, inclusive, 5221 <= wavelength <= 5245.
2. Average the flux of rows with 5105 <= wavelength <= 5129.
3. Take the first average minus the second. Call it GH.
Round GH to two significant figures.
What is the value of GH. 1.2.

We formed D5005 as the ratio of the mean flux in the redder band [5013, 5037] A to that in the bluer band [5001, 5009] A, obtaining 1.04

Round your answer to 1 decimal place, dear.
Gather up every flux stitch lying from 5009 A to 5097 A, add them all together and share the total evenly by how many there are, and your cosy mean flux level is 3.3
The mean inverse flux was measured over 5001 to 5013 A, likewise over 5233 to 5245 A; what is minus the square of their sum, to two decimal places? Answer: -0.27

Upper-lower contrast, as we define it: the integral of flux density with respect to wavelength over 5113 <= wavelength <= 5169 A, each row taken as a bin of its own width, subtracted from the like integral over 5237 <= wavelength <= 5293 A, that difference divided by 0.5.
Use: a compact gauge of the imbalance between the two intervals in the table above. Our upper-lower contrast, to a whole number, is 154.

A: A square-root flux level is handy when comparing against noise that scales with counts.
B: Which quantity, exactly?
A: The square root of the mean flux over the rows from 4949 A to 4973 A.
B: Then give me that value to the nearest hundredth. 1.98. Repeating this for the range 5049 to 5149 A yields 1.76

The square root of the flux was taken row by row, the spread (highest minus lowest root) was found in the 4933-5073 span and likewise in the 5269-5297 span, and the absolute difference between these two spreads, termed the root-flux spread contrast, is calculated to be 0.09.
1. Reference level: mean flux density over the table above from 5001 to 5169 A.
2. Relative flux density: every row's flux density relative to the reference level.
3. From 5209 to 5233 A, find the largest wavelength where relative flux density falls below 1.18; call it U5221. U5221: 5227.0 A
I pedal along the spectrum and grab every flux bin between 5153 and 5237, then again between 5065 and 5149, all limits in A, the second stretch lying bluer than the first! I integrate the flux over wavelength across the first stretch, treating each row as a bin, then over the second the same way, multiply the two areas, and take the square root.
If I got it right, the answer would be 259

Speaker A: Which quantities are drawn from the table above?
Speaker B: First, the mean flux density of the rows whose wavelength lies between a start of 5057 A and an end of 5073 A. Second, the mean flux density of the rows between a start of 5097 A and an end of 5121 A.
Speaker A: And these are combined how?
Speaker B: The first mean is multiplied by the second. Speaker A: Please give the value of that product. 10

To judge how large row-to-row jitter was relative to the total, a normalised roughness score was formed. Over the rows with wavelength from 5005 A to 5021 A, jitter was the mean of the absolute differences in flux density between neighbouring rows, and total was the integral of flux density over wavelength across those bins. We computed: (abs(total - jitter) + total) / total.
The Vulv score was 1.99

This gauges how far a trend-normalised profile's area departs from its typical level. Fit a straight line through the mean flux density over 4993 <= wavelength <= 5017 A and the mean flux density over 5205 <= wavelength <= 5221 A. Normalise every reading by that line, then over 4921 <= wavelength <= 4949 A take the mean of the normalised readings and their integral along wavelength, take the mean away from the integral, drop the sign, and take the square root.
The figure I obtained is 5.69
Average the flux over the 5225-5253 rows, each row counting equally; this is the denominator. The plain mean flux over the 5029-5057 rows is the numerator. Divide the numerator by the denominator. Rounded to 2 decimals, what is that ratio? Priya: 0.78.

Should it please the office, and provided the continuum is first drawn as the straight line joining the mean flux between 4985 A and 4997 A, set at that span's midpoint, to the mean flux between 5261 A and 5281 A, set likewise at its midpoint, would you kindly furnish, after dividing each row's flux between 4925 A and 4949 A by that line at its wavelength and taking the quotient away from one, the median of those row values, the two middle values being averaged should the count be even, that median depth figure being -0.09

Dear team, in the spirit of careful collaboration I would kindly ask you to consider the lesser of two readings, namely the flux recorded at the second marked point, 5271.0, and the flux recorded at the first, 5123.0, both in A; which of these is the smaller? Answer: 2.8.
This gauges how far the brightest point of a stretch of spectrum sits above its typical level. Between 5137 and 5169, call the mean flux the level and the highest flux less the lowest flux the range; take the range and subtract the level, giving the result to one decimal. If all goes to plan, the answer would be -1.0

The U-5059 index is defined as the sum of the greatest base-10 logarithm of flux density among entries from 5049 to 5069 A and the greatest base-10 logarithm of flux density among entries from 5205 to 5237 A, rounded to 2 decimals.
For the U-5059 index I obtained 1.28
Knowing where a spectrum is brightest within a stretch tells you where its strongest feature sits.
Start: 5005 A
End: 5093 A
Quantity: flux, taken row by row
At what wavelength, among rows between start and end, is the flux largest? 5059.0 A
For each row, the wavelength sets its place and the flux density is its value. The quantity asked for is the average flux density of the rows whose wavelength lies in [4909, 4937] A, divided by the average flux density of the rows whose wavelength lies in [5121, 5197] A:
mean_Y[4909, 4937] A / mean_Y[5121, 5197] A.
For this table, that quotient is 1.5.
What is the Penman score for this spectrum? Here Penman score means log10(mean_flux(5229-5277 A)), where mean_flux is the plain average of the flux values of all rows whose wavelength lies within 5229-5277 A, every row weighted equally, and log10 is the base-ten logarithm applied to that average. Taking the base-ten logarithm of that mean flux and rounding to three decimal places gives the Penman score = 0.610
